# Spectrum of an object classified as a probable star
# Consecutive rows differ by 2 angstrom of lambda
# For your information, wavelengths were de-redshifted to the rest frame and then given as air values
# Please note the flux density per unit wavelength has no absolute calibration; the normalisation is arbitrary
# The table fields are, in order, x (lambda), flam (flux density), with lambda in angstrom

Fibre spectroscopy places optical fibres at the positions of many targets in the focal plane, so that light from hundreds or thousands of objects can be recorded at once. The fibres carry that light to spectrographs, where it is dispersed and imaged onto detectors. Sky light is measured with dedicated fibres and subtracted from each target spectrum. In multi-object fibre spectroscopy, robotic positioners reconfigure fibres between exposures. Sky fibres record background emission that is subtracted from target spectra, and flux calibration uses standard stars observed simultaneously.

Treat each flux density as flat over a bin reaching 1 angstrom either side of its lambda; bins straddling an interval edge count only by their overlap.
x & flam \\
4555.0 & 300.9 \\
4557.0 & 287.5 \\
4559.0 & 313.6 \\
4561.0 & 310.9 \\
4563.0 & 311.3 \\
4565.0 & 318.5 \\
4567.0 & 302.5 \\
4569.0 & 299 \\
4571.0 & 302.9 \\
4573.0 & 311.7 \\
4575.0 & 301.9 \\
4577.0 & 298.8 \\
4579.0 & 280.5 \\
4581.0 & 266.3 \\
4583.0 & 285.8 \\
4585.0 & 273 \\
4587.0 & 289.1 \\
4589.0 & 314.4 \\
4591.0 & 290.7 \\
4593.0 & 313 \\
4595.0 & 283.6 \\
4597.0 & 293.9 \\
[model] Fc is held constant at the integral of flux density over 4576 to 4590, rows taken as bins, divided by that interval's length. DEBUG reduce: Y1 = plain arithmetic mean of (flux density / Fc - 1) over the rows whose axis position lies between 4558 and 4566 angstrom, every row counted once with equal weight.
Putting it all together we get 0.09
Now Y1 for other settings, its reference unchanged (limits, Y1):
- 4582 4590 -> 0.01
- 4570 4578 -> 0.06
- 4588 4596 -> 0.05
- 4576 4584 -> -0.01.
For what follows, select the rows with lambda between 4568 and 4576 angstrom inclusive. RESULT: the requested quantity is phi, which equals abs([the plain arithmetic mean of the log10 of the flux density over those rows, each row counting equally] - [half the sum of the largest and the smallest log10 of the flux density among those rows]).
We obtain 0.0021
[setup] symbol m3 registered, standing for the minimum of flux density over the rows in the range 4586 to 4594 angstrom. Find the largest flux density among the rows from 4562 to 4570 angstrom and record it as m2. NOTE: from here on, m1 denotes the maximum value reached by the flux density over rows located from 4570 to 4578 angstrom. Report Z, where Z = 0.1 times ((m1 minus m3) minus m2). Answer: -29.6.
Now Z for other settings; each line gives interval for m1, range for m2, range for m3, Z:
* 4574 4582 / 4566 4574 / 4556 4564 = -29.7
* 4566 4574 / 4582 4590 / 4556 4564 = -29.0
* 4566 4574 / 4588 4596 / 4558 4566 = -31.4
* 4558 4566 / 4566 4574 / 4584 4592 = -26.6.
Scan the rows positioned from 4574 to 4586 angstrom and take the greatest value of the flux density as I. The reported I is 301.9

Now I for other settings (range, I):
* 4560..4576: 318.5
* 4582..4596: 314.4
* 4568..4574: 311.7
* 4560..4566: 318.5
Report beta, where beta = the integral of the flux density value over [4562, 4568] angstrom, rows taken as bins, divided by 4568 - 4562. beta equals 310.8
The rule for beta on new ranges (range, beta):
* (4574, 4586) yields 284.4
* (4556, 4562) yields 304.0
